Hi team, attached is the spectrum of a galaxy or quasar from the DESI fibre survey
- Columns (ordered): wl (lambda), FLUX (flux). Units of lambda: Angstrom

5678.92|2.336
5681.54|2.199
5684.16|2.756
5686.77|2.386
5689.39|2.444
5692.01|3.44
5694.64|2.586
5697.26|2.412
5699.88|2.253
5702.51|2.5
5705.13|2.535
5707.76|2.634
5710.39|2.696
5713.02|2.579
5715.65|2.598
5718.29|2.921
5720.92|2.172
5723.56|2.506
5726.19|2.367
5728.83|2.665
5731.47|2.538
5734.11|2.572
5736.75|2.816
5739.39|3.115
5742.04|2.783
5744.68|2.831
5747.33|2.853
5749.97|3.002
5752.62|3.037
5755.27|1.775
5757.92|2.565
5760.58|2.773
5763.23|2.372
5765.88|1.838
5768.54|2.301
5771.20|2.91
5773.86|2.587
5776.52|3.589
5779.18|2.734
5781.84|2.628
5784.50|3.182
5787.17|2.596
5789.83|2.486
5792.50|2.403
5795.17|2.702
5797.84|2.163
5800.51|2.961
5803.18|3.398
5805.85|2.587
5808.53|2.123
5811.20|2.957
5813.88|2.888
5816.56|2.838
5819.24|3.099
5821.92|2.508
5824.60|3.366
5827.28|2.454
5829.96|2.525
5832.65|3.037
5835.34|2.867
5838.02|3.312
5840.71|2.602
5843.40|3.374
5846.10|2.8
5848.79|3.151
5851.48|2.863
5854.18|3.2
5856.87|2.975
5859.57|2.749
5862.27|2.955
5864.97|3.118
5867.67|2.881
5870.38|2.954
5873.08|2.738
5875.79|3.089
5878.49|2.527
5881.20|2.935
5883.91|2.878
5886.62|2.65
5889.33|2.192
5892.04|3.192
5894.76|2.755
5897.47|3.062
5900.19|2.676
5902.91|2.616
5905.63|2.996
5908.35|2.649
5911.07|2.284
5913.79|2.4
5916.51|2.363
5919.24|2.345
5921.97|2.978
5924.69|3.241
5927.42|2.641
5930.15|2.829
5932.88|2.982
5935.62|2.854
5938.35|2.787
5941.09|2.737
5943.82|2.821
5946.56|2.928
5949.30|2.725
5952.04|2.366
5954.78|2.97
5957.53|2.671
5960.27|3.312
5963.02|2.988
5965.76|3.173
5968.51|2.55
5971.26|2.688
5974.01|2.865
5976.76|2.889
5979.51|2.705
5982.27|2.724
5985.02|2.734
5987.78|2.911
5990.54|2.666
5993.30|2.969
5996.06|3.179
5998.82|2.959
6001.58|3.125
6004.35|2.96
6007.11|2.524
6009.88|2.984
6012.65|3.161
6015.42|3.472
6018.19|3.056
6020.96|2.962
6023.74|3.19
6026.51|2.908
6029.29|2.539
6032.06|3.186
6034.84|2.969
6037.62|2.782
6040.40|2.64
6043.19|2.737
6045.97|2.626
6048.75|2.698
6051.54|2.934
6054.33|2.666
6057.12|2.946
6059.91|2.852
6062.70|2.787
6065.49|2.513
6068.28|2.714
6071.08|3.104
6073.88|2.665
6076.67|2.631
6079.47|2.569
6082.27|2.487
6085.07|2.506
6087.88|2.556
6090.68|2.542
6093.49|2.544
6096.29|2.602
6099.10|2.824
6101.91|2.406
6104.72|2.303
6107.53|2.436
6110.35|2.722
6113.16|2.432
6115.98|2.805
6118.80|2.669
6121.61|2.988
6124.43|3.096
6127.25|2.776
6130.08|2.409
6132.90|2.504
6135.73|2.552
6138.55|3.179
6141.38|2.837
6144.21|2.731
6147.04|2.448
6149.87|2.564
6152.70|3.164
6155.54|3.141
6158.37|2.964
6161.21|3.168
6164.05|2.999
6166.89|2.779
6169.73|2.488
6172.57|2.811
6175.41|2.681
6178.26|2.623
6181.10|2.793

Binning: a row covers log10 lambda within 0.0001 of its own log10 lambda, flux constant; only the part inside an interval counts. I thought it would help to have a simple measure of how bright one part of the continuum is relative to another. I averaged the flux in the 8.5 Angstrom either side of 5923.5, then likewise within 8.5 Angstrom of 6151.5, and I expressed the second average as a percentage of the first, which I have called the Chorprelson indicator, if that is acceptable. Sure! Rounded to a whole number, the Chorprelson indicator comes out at 104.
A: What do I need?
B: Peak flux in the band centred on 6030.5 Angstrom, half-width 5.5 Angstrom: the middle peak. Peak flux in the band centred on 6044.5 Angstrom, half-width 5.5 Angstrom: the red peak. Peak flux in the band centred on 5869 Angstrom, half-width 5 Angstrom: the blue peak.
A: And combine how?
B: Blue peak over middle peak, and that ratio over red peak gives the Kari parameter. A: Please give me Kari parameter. 0.358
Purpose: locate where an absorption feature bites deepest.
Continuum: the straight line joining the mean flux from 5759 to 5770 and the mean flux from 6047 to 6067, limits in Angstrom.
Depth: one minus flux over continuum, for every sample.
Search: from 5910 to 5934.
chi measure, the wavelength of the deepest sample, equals 5911.07 Angstrom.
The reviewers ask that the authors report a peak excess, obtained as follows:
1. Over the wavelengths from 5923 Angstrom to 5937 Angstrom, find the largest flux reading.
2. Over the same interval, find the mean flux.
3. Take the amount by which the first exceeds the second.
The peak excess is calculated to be 0.33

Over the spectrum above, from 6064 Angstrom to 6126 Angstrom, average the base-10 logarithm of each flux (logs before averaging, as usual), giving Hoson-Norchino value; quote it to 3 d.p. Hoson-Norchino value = 0.421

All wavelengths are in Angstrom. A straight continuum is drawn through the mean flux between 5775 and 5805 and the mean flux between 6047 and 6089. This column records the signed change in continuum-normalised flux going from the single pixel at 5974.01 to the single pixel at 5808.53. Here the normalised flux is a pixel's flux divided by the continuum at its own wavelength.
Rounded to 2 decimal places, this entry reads -0.29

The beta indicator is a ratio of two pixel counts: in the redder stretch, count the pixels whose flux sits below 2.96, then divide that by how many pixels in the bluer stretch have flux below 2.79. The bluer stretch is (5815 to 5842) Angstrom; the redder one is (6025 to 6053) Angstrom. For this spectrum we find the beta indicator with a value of 2.0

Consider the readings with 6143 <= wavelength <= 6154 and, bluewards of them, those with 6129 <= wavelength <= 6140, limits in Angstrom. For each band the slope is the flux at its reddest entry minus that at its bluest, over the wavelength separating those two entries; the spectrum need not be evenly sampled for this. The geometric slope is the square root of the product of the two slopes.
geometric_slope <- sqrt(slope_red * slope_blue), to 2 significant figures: 0.068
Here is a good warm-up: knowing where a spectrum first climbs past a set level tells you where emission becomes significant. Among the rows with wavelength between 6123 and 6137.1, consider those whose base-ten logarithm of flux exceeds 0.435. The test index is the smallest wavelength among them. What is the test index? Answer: 6124.43 Angstrom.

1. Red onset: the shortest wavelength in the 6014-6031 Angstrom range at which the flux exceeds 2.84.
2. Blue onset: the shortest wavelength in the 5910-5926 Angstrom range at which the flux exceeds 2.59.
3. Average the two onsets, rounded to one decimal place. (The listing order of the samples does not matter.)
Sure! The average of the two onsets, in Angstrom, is 5968.7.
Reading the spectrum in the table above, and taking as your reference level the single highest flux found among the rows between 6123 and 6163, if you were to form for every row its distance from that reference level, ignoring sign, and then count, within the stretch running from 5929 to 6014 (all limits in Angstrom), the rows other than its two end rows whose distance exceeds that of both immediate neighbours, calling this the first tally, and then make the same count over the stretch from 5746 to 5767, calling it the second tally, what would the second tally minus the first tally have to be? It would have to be -8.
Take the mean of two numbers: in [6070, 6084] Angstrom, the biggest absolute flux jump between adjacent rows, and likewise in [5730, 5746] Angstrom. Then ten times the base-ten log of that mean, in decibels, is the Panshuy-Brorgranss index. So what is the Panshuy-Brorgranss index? -4.1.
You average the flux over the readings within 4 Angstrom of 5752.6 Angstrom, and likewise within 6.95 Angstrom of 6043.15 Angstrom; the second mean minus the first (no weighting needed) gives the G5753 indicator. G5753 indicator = 0.09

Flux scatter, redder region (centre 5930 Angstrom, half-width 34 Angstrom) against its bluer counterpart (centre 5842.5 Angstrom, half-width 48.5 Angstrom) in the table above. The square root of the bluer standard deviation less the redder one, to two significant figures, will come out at 0.22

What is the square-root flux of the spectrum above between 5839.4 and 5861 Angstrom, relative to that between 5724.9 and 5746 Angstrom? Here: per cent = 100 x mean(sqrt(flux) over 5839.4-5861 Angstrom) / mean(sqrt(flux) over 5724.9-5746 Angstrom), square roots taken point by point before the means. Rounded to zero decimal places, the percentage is 105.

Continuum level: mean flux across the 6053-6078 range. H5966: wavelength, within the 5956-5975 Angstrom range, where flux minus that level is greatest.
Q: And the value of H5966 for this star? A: 5960.27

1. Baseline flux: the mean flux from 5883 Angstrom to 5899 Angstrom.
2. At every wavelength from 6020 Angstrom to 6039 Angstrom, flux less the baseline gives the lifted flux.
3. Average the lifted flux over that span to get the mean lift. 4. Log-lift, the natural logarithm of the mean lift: -1.9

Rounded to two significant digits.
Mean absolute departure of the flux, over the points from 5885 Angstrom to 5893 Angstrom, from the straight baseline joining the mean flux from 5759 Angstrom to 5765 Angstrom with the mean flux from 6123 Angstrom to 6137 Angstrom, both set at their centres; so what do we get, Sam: 0.35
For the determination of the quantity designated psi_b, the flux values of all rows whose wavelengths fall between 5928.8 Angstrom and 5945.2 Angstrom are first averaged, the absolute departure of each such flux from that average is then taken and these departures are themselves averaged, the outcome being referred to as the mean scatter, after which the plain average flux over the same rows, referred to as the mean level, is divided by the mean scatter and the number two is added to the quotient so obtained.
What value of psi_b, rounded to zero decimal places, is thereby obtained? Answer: 53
